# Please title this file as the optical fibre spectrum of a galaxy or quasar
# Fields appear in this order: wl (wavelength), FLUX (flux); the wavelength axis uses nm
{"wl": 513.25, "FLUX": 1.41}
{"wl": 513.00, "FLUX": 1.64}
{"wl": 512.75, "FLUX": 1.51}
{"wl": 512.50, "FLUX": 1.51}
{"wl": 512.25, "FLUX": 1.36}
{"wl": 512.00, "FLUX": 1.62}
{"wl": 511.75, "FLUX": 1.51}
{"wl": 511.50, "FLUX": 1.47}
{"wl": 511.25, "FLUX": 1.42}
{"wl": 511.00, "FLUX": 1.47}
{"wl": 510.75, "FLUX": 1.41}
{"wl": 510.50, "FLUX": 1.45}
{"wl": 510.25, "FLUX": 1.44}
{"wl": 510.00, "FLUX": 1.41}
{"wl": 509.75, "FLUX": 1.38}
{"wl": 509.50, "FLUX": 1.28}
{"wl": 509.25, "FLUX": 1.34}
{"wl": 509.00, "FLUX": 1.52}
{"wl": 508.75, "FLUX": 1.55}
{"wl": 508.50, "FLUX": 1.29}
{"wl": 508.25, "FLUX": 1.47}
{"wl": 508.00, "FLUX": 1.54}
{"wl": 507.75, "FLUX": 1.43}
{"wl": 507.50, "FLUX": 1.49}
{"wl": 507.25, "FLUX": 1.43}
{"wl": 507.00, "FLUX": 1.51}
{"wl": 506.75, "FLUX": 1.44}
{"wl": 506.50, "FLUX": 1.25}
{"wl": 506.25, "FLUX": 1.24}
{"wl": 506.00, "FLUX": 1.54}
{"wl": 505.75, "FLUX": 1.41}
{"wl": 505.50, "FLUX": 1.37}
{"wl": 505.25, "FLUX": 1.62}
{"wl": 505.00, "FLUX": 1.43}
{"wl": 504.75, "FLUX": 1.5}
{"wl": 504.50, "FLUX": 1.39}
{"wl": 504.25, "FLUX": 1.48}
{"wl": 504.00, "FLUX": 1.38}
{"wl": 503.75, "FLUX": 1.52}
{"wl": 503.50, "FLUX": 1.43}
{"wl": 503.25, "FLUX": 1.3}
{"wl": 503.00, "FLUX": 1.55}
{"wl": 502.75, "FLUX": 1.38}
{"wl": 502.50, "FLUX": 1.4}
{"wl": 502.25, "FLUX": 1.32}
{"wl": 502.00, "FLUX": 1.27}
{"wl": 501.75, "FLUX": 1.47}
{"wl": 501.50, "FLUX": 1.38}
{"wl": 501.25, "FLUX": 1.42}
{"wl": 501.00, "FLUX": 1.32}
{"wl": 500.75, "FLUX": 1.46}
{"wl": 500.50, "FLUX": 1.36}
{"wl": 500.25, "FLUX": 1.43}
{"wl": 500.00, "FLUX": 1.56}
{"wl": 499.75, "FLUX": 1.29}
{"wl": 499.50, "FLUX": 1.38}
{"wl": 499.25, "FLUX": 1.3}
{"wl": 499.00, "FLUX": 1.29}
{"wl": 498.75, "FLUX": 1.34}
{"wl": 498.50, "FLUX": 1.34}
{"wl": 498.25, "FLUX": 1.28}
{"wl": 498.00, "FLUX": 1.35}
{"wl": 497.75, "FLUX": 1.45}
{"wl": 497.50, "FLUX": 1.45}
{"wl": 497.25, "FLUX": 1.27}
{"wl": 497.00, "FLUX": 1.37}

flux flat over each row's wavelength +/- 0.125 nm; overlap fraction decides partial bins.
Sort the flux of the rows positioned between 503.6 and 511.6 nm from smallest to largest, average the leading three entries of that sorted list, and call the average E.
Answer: 1.26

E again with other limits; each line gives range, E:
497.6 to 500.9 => 1.29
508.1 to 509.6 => 1.30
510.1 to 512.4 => 1.40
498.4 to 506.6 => 1.25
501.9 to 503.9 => 1.30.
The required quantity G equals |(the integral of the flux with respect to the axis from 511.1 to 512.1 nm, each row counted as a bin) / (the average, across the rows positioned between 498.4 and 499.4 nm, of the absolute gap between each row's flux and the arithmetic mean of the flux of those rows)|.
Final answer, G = 67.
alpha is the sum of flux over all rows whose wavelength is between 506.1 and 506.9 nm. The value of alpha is 3.9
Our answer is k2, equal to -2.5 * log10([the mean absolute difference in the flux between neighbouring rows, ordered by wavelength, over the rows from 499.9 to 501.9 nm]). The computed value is 2.5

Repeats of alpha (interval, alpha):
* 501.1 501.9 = 4.3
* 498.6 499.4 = 3.9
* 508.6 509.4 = 4.4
